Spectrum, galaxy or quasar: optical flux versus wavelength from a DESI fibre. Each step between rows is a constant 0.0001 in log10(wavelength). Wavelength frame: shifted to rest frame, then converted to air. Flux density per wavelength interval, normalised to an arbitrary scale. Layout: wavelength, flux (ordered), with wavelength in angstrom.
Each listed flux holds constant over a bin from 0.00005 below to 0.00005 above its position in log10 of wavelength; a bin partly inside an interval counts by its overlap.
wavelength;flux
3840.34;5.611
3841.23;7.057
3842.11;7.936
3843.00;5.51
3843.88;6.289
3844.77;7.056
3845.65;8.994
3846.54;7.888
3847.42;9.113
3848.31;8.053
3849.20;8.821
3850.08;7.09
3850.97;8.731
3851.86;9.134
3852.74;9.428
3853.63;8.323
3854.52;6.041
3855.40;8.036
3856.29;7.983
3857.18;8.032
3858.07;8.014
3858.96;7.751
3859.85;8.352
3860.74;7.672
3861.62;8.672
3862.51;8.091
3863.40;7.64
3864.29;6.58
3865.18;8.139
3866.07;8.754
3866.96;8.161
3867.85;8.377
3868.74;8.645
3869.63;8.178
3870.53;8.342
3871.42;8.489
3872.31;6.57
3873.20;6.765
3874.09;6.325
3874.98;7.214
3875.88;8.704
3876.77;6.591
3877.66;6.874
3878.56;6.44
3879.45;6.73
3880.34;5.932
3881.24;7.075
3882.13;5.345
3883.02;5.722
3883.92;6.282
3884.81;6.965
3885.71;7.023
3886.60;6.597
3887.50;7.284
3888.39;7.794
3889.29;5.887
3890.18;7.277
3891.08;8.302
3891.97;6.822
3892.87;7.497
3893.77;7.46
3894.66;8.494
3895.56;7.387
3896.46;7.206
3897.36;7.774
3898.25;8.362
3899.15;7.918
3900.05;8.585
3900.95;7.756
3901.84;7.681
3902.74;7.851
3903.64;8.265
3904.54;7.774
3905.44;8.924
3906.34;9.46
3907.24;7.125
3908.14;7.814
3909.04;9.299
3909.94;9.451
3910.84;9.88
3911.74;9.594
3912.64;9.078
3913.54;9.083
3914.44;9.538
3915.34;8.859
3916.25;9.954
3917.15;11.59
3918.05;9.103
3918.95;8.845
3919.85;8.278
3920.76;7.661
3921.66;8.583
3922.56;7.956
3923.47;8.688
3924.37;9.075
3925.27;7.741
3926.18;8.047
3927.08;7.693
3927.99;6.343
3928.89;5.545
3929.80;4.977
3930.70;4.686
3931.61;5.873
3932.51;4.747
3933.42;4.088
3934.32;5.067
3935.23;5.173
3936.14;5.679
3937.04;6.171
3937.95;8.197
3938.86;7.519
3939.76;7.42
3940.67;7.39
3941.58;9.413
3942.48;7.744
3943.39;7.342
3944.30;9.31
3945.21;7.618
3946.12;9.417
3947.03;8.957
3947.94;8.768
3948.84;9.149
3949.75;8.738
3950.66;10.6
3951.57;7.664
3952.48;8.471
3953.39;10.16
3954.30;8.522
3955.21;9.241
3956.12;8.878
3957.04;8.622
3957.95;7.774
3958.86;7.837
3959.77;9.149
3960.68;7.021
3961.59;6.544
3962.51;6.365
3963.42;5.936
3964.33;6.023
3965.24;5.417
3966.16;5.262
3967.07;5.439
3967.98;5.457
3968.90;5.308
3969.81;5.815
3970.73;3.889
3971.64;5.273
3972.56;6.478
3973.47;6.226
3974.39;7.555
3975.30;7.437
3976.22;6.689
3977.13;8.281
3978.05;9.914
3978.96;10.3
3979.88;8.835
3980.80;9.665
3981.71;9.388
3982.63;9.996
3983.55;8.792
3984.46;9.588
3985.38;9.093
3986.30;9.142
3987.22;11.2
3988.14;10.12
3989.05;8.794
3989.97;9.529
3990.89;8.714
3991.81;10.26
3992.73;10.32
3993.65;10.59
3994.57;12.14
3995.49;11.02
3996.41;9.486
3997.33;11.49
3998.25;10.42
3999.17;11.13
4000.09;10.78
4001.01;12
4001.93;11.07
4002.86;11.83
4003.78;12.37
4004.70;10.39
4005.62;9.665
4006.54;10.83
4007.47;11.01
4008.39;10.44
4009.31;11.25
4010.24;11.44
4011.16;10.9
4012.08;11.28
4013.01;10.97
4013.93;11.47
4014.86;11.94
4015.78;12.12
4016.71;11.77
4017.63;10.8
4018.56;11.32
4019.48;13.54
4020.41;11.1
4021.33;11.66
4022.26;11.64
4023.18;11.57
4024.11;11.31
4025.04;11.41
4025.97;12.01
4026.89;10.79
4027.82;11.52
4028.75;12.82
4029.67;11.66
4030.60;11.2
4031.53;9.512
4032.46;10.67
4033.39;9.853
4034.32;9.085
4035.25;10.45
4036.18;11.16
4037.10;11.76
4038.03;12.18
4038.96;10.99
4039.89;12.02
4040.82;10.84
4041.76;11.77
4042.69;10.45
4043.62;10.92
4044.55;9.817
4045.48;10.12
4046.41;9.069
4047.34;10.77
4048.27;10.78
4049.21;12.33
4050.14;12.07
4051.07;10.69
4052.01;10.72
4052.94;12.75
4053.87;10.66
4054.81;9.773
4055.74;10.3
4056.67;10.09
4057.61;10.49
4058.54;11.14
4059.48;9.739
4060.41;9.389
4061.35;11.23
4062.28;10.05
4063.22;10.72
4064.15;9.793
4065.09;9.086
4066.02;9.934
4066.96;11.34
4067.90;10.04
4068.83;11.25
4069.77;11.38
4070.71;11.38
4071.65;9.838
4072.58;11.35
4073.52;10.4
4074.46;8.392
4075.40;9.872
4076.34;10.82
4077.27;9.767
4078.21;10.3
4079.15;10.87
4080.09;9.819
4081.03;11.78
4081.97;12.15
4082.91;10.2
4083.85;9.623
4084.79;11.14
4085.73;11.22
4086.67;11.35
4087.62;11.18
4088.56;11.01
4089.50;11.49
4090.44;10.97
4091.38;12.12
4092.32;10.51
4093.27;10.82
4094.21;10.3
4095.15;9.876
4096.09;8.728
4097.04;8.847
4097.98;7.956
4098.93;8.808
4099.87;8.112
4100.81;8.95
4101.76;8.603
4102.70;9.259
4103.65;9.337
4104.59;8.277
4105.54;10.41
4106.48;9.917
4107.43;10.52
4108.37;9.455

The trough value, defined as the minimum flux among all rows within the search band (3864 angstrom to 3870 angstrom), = 6.58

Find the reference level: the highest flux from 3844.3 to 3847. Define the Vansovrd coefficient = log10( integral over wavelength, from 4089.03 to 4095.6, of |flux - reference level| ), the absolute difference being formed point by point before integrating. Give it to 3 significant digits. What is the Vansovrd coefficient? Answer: 1.09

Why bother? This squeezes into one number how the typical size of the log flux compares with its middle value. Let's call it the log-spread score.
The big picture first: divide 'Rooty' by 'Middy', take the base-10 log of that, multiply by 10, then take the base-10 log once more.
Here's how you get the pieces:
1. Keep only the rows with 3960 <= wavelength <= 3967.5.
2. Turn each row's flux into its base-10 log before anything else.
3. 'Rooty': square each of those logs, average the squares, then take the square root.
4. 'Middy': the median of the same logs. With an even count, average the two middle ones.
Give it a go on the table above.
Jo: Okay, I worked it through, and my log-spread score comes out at -2.4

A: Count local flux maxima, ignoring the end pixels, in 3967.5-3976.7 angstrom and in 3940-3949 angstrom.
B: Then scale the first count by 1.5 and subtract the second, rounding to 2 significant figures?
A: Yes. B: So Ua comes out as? 1.5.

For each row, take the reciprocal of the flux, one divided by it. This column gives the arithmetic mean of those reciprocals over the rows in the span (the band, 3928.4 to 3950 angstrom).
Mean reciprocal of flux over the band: 0.152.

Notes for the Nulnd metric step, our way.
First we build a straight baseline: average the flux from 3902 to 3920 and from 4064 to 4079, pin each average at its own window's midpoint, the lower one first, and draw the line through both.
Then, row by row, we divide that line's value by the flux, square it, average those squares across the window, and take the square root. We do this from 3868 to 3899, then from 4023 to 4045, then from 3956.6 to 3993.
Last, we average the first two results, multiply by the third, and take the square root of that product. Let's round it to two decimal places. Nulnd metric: 1.20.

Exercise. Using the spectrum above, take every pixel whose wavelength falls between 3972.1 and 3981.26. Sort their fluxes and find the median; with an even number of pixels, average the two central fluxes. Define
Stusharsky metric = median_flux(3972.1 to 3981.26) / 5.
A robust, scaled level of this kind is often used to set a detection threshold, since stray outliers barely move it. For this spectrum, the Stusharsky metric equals 1.6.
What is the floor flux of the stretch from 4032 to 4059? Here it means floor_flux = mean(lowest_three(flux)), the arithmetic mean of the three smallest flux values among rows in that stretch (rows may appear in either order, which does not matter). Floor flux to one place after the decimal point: 9.3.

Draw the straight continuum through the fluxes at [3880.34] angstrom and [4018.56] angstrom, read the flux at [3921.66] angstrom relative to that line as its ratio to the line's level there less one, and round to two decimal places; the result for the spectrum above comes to 0.14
